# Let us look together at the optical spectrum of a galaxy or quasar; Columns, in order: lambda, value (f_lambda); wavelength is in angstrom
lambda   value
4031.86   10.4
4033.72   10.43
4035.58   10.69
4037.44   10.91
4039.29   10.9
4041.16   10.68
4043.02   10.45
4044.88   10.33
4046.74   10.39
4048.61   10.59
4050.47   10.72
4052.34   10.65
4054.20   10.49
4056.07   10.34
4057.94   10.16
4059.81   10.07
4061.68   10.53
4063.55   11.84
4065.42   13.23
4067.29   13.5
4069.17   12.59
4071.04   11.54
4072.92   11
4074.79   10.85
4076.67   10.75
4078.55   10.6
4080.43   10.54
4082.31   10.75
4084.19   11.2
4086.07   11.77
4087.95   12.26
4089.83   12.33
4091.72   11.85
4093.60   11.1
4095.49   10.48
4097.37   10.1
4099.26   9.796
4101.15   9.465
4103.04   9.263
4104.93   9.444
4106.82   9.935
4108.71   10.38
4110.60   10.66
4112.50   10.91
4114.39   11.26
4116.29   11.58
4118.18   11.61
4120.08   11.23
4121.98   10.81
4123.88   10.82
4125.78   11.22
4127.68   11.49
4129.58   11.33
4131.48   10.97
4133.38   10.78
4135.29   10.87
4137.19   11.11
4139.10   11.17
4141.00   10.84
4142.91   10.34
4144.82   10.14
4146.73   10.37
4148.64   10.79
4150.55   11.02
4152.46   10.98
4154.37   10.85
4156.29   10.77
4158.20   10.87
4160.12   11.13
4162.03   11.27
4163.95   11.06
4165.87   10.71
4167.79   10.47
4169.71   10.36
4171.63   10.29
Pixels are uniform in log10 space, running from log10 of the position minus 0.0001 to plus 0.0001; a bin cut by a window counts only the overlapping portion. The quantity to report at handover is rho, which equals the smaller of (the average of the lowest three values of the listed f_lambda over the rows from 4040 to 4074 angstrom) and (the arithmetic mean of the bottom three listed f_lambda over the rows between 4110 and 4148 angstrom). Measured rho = 10.2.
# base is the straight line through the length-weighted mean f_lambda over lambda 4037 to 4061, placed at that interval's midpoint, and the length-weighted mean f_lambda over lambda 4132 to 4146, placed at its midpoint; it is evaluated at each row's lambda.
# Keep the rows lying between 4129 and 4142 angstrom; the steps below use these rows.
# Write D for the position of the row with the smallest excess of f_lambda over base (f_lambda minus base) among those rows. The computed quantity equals 4133.38 angstrom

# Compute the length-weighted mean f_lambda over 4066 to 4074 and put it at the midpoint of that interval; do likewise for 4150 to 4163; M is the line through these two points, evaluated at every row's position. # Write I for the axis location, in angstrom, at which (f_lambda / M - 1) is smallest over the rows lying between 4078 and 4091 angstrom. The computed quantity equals 4080.43 angstrom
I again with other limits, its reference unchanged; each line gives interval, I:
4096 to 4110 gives 4103.04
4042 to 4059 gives 4057.94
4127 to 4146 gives 4144.82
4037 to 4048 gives 4044.88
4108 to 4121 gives 4108.71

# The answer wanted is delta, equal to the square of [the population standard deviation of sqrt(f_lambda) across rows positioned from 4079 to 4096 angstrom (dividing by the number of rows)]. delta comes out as 0.010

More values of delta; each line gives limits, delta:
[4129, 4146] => 0.003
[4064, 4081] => 0.026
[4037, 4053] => 0.001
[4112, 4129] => 0.002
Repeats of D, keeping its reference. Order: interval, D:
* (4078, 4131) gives 4103.04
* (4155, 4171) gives 4169.71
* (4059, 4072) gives 4059.81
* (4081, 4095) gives 4082.31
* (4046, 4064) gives 4059.81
